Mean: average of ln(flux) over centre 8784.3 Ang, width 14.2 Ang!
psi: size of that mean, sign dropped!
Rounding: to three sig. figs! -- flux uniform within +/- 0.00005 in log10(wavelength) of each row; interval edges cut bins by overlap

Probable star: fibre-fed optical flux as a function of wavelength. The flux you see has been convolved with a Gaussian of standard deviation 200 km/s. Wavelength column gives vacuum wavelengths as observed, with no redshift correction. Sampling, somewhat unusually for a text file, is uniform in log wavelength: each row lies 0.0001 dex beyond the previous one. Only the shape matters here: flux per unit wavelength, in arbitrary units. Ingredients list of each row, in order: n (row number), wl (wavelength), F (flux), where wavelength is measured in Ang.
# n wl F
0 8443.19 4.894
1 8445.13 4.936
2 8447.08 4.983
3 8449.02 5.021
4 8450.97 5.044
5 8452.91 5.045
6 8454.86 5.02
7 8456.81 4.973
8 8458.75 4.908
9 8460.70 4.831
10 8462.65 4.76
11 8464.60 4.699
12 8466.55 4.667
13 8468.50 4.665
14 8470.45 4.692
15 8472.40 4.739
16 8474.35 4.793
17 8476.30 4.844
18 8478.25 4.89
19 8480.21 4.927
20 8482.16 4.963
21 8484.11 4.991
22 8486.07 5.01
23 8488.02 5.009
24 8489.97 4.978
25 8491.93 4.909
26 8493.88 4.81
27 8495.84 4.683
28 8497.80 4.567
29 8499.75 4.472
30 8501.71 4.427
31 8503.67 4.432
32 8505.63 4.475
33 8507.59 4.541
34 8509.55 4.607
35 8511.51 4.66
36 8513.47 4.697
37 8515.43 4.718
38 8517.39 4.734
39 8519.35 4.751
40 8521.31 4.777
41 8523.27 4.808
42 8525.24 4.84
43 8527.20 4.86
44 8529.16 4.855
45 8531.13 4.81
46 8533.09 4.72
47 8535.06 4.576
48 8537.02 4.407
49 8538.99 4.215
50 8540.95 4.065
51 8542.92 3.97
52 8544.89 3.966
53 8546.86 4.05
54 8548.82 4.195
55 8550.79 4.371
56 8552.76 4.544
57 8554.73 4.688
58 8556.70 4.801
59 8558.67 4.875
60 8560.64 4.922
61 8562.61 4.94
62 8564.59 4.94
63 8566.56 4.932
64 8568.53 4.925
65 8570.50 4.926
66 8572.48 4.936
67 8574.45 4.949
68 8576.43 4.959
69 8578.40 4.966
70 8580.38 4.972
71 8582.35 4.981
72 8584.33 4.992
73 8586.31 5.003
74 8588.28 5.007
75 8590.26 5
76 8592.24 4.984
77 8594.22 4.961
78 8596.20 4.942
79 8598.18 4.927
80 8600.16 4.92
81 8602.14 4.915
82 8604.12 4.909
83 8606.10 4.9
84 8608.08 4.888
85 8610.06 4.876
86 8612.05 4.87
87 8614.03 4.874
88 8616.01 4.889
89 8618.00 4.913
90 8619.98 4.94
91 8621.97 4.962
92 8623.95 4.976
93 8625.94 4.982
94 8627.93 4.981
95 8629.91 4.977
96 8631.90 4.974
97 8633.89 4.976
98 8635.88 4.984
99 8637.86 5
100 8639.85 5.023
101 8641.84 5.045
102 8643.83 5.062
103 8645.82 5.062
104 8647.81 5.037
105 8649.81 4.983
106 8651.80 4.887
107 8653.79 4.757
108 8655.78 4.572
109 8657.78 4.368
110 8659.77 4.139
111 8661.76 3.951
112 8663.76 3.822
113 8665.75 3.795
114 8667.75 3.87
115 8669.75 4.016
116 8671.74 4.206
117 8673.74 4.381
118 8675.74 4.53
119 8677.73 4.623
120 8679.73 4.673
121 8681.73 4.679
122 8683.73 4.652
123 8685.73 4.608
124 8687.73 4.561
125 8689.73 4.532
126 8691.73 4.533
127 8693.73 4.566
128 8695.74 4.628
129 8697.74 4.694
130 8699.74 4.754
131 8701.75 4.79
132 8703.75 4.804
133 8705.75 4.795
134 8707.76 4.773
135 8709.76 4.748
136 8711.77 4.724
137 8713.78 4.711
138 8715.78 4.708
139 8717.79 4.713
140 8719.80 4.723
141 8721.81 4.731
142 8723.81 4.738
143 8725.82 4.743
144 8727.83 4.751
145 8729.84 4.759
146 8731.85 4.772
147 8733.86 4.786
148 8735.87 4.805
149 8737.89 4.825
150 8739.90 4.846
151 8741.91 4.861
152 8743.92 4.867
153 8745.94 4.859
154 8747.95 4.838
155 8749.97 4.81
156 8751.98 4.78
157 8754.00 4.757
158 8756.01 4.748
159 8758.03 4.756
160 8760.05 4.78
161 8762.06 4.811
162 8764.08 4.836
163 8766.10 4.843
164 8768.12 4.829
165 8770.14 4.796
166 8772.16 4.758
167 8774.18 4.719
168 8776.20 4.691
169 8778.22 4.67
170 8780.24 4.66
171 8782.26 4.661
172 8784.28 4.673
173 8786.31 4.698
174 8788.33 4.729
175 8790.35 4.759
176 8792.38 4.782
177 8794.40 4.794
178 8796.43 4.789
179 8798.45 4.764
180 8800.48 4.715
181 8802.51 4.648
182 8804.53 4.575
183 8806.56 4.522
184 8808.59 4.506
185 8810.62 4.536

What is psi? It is 1.55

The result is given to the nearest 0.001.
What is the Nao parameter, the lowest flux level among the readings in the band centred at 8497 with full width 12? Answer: 4.427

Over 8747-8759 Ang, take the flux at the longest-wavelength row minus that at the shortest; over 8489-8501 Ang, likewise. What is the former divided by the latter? 0.2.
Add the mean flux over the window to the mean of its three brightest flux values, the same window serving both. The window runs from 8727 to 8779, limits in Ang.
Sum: 9.7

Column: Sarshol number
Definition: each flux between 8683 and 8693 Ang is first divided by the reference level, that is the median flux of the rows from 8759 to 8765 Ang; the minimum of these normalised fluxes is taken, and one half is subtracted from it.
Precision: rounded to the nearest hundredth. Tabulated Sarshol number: 0.44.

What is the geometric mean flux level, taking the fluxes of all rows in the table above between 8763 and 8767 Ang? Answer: 4.84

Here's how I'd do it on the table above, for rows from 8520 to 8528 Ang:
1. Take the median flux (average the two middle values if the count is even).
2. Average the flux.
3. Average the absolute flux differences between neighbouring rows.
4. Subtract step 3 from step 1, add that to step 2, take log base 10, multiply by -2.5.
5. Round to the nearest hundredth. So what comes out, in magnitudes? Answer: -2.46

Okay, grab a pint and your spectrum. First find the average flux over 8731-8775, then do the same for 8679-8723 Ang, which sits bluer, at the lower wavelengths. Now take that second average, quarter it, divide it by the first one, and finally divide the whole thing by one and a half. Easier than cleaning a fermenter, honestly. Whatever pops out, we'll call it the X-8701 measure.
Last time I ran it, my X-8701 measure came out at 0.163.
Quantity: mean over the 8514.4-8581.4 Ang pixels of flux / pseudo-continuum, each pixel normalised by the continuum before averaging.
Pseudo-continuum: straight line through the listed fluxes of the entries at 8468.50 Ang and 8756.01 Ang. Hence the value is 1.00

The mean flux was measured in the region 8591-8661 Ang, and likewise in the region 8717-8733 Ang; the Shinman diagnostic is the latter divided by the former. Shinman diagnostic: 0.97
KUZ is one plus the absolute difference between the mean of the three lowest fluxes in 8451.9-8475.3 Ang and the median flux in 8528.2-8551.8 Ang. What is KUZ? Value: 1.38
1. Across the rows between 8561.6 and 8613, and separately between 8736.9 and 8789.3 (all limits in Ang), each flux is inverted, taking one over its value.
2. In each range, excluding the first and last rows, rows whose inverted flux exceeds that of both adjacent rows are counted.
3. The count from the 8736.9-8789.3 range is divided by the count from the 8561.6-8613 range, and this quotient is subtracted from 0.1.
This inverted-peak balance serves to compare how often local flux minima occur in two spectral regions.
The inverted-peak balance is -1.9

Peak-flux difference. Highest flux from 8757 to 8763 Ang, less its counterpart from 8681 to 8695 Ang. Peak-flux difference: 0.13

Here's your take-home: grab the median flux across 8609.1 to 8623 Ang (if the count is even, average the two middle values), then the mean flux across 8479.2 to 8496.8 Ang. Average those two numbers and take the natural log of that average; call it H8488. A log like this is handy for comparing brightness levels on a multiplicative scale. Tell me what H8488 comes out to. 1.59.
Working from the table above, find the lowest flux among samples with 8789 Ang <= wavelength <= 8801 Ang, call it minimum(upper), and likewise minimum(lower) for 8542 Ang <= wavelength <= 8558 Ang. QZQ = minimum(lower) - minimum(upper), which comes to -0.7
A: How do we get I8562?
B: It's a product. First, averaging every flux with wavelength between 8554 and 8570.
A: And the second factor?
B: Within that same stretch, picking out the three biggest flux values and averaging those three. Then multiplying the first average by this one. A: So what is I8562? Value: 24.1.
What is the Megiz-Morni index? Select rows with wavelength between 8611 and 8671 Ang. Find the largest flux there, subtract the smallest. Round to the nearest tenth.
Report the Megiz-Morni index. 1.3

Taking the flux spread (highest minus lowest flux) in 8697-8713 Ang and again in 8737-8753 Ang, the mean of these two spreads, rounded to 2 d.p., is 0.10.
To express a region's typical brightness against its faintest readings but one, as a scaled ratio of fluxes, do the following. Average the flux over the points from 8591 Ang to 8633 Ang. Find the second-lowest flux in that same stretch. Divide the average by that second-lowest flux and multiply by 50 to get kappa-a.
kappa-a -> 50.6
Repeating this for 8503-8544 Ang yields 56.5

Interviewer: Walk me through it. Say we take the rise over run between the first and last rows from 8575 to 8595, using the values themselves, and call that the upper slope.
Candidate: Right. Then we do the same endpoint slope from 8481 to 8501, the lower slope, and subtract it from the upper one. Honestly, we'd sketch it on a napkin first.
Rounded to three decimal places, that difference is 0.028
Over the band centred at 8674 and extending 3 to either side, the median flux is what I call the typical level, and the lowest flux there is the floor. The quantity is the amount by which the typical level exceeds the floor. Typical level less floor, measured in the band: 0.175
